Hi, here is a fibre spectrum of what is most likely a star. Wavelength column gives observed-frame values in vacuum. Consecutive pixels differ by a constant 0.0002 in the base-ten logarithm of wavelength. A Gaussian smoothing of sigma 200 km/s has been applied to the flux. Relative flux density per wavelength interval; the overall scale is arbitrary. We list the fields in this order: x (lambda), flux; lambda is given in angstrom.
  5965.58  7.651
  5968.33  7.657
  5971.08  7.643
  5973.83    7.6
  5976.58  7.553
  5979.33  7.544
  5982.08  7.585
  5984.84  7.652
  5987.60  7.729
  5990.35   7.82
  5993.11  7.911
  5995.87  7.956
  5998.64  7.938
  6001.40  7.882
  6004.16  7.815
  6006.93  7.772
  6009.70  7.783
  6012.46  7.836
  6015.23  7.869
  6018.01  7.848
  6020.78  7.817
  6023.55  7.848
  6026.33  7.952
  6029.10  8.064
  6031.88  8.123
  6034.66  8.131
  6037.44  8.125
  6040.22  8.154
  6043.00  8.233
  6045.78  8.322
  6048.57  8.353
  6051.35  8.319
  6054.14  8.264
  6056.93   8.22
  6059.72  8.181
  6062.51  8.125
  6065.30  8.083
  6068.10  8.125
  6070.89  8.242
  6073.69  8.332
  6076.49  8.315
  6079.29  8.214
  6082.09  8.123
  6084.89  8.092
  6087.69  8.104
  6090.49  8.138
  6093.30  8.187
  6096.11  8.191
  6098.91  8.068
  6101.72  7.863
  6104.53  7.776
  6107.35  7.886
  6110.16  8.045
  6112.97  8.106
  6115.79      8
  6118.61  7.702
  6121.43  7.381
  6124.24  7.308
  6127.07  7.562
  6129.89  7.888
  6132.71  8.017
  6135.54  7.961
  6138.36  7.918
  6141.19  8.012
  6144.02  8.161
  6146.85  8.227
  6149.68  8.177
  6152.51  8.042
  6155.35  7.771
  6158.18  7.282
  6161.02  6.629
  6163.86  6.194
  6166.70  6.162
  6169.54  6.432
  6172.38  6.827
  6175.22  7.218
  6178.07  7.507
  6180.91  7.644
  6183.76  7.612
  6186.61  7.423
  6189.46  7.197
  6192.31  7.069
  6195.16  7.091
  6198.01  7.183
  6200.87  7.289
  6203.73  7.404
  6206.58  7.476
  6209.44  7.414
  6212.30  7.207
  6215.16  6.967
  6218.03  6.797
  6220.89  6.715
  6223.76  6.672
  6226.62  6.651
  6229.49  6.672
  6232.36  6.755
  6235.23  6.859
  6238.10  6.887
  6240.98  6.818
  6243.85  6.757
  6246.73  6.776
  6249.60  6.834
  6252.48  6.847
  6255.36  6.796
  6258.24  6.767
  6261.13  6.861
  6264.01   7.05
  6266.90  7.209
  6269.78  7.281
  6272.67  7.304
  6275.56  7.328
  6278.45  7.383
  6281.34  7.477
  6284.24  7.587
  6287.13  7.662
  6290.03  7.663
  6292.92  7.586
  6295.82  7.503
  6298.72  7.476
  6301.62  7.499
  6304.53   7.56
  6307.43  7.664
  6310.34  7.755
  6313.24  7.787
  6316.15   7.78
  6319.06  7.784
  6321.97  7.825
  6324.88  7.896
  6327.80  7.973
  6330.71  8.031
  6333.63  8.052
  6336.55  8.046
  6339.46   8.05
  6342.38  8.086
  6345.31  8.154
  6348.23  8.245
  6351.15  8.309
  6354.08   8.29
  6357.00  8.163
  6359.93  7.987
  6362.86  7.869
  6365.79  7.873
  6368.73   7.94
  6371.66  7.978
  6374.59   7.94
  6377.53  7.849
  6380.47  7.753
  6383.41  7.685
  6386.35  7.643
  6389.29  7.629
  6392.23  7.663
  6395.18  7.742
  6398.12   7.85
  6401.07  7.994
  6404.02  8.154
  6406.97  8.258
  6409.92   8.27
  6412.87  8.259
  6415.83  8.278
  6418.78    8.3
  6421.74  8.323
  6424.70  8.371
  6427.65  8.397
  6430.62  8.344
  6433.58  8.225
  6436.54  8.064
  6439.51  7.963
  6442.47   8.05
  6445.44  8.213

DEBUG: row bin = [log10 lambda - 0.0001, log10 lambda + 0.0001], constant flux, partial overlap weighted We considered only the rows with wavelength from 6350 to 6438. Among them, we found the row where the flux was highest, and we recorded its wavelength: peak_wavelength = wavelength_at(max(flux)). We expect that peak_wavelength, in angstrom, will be 6427.65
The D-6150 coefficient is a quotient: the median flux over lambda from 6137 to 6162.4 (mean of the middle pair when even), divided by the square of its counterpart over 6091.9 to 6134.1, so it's 0.129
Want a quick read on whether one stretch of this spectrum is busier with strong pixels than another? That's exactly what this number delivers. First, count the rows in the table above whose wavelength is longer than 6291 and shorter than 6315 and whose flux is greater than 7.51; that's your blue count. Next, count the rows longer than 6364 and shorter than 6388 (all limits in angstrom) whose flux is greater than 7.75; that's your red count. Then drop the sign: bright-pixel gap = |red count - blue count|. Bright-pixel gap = 1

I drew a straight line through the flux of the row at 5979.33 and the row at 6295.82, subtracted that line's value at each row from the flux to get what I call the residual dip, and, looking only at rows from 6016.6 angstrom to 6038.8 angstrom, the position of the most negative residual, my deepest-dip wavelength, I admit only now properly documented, 6020.78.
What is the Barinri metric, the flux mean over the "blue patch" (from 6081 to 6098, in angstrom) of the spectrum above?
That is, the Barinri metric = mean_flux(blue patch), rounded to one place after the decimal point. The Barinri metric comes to 8.1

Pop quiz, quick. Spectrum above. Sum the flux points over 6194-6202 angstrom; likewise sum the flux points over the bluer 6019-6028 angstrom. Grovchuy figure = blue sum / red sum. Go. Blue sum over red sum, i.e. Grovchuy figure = 1.10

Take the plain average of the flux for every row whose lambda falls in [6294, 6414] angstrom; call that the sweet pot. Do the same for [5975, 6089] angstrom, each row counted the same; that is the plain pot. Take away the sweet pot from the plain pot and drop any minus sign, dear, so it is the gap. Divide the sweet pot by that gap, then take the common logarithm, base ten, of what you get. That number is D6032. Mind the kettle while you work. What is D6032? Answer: 1.9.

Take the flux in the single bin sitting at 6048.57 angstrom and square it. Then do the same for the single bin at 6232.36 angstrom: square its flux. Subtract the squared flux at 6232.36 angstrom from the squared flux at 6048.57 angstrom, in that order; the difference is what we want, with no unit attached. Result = 24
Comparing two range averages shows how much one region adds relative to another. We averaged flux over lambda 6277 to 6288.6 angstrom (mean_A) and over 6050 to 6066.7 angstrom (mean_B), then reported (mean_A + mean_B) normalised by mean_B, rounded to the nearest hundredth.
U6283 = 1.92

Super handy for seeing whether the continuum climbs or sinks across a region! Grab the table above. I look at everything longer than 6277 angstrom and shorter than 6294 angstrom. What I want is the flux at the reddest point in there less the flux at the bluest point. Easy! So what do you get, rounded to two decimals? 0.20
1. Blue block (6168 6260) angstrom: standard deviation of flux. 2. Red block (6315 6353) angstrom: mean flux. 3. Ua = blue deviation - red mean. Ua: -7.70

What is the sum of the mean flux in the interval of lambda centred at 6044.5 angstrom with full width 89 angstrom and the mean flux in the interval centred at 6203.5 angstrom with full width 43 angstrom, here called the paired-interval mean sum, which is 15.3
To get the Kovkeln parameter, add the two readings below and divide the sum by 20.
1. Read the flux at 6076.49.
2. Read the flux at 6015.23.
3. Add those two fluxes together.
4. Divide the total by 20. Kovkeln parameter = 0.809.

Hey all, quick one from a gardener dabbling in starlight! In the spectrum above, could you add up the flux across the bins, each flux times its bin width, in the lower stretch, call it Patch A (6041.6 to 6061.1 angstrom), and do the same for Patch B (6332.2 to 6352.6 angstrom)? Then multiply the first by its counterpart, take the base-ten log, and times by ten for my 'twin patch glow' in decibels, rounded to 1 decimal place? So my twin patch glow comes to 44.3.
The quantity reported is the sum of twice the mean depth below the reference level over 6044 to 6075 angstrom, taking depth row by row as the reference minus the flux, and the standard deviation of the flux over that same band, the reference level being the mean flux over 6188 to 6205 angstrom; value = -1.97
